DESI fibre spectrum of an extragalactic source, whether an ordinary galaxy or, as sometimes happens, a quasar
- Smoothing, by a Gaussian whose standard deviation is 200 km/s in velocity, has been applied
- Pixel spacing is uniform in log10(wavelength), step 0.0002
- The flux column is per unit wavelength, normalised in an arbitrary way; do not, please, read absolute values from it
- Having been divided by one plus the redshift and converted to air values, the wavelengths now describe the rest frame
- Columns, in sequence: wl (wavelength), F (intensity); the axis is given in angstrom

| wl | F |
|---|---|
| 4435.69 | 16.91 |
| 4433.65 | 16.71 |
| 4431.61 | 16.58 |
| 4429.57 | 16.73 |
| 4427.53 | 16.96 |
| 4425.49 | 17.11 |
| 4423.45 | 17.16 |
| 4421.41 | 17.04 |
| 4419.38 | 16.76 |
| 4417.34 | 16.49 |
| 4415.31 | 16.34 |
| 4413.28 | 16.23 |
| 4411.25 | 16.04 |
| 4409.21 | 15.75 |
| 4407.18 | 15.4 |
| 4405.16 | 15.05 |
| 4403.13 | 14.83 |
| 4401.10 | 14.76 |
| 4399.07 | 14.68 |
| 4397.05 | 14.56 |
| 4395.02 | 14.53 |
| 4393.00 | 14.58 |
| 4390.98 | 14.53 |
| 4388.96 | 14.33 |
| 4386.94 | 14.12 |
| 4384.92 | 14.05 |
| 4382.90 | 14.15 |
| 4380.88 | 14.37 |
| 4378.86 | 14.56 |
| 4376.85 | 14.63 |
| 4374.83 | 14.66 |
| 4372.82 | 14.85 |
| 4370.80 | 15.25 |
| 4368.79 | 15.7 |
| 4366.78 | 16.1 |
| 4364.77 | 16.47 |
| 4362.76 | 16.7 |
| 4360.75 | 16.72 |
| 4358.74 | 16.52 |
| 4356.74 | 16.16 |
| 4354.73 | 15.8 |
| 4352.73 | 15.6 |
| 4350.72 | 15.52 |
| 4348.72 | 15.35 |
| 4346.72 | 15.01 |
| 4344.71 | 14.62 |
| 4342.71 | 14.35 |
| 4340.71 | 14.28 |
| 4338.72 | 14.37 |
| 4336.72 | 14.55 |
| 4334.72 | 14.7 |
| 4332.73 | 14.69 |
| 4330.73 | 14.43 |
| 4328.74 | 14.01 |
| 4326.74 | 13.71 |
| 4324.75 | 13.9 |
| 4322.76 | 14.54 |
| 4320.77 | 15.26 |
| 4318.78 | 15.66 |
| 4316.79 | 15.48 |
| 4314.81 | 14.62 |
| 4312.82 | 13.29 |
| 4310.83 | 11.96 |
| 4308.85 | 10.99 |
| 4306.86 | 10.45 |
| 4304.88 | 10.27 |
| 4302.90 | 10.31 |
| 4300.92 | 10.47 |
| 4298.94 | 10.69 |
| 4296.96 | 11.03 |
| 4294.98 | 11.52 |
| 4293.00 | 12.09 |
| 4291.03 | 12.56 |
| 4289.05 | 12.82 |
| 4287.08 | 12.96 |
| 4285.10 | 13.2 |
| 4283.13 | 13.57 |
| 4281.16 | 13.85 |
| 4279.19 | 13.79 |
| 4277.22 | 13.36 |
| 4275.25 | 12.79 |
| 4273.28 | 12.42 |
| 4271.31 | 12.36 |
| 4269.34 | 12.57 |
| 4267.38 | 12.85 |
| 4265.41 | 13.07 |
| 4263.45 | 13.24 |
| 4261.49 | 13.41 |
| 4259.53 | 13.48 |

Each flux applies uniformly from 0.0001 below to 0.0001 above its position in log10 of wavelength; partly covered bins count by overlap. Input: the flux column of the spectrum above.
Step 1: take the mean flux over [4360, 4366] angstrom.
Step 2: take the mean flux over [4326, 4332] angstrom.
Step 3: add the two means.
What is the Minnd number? 30.7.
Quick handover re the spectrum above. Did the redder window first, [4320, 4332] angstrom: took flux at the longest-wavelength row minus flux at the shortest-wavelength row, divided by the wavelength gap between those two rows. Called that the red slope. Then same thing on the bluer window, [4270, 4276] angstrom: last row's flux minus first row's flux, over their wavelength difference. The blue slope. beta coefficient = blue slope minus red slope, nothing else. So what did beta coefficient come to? 0.19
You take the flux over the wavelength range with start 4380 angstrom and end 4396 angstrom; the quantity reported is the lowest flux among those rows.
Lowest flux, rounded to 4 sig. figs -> 14.05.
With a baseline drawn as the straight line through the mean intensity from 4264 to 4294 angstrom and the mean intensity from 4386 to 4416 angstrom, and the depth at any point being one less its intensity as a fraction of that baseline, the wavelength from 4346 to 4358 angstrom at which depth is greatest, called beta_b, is 4346.72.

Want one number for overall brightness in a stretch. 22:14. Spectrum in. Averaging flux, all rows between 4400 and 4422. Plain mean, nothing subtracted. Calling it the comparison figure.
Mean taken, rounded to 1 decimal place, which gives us 15.9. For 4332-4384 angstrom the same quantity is 15.2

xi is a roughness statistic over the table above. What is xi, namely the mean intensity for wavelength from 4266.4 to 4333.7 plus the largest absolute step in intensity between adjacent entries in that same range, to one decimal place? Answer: 14.2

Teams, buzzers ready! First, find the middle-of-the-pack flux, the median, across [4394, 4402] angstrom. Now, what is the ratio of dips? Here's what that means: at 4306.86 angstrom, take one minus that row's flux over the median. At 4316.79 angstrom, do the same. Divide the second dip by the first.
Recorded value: -0.21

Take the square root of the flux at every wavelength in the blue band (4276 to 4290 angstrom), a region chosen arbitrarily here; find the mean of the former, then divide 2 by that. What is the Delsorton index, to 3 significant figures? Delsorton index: 0.547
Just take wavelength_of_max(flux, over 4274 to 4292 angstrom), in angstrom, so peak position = 4281.16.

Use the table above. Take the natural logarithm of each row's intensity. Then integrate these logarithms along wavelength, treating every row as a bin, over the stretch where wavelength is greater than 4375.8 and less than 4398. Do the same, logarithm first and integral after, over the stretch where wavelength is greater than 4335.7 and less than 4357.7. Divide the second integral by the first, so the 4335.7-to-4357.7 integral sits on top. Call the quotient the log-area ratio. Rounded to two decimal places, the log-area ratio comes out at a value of 1.01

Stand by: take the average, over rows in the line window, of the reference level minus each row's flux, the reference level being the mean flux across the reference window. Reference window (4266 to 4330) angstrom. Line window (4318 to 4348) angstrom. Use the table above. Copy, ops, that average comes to -1.7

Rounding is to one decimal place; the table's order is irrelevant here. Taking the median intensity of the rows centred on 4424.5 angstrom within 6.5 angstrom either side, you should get 17.0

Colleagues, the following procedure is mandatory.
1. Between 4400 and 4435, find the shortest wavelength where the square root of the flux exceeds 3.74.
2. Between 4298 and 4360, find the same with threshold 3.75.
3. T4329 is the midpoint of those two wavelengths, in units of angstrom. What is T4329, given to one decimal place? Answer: 4358.0 angstrom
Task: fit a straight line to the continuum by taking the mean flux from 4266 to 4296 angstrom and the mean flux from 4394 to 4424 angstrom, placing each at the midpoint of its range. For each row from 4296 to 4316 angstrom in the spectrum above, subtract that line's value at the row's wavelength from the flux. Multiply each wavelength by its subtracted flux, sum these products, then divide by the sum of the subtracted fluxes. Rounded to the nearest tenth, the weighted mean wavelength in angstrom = 4303.2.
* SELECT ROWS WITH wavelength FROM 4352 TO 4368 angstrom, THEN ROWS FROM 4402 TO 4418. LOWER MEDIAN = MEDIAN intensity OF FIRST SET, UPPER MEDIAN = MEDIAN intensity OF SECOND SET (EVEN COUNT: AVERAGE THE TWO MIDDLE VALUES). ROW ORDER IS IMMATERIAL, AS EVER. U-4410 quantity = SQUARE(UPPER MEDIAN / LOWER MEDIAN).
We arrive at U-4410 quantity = 0.95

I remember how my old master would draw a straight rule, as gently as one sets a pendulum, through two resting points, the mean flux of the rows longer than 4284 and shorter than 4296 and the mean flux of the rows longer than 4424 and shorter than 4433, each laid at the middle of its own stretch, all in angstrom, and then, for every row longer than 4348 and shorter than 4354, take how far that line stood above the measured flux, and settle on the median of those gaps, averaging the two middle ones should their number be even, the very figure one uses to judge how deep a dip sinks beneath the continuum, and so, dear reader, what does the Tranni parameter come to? -1.10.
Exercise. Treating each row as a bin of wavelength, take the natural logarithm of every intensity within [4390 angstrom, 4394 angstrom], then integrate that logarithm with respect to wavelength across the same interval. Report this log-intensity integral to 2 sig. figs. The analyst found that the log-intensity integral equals 11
